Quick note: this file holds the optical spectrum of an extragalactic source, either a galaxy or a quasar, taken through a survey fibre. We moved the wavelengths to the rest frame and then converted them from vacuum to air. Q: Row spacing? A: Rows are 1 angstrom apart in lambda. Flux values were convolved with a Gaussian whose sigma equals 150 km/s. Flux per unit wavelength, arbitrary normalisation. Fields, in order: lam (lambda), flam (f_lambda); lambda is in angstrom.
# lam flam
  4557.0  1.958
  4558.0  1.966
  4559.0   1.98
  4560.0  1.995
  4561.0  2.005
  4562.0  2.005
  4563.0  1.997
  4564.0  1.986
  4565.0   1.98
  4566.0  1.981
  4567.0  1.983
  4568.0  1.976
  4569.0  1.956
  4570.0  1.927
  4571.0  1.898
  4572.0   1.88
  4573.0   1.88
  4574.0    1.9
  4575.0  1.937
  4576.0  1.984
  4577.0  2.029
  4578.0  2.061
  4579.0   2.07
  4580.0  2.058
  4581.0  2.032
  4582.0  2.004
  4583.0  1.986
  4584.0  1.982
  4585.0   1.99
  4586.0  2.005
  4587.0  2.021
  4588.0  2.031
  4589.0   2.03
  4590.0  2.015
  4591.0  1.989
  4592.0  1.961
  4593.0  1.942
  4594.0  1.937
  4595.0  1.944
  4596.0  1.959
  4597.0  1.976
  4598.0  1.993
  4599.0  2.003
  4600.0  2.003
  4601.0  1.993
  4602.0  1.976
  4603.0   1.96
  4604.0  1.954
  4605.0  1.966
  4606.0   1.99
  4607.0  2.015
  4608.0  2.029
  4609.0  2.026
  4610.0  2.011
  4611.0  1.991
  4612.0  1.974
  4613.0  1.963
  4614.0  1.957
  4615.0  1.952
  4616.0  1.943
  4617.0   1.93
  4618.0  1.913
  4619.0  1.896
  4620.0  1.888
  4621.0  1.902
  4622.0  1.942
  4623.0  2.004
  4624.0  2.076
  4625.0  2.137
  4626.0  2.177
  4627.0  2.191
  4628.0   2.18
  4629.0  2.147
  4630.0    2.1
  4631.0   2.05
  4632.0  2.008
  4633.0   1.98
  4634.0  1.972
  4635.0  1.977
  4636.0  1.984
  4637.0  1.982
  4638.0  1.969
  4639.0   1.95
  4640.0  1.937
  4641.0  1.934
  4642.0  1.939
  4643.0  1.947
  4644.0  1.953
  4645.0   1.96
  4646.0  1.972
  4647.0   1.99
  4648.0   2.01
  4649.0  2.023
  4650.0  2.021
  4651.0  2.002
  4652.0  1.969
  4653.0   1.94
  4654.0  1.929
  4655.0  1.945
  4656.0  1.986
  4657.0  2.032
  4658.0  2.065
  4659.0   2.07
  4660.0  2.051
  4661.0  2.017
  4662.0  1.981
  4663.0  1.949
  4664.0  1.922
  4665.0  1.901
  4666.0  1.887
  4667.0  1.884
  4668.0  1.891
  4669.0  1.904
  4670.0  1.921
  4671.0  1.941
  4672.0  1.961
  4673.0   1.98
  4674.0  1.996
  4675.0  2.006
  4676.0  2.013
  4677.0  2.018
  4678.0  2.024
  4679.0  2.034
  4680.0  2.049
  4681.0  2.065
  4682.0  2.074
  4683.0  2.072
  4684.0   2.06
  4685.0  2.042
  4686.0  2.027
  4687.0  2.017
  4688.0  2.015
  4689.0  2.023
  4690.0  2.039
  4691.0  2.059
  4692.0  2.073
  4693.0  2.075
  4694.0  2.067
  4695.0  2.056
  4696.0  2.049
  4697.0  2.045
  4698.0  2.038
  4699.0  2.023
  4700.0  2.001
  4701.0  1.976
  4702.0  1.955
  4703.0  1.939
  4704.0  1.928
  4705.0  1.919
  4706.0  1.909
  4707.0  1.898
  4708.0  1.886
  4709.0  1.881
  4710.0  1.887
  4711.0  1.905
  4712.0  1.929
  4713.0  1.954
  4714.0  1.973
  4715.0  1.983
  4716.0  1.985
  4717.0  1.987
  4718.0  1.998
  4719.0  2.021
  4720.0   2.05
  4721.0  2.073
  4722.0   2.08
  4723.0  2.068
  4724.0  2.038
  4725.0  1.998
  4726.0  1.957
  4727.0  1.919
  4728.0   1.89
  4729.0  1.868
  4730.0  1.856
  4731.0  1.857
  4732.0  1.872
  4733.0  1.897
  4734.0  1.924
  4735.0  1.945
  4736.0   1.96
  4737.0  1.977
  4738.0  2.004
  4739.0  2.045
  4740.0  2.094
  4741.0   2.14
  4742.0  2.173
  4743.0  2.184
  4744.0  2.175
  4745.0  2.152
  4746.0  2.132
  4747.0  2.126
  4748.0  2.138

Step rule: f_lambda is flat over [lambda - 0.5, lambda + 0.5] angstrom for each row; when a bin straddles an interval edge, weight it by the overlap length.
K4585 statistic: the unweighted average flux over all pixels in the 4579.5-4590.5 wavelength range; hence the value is 2.01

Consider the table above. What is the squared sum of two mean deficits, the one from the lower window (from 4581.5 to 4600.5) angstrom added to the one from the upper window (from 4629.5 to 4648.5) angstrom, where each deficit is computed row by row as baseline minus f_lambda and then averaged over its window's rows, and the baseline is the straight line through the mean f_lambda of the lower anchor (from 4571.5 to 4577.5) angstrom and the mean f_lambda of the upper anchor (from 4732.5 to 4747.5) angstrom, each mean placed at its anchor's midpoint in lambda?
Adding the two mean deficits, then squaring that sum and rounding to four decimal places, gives 0.0013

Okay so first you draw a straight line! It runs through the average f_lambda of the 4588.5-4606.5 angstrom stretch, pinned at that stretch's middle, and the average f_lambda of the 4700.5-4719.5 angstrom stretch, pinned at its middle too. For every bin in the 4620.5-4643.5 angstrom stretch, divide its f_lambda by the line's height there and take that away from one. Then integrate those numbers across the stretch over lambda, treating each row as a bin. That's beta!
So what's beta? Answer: -0.6 angstrom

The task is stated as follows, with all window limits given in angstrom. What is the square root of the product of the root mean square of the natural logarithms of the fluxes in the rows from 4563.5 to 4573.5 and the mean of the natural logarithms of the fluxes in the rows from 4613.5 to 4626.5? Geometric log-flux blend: 0.673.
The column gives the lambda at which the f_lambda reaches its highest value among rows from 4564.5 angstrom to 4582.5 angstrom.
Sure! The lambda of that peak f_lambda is 4579.0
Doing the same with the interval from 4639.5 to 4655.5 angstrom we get 4649.0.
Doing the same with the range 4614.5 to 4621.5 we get 4615.0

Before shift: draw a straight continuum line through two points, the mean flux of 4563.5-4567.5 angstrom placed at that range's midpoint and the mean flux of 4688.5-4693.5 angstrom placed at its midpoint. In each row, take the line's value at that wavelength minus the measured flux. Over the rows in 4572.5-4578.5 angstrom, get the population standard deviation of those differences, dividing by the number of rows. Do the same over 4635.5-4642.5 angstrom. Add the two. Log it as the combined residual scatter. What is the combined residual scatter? 0.086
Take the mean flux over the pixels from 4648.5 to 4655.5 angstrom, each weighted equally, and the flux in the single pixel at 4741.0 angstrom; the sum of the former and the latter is 4.12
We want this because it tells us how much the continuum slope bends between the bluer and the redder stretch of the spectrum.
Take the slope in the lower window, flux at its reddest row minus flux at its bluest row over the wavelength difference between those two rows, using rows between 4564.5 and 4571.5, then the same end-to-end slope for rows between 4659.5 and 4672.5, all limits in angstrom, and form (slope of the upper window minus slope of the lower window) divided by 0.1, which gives 0.06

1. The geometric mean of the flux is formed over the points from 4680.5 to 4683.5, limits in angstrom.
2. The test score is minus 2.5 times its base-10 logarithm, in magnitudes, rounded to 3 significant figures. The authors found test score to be -0.790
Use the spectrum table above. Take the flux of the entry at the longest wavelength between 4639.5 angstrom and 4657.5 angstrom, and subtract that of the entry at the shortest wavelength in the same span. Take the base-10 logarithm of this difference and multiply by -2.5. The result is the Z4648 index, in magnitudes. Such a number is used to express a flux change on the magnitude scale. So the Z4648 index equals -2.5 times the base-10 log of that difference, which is 2.6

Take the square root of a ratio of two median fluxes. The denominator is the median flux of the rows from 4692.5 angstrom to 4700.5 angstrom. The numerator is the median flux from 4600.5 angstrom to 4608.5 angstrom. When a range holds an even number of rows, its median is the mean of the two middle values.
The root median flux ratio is 0.98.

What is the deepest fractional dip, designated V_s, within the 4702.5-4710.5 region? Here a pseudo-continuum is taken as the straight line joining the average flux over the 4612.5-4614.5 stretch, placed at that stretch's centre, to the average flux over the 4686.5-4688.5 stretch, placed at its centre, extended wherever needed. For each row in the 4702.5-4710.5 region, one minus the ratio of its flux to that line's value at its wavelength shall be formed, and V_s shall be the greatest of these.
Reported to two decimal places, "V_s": 0.07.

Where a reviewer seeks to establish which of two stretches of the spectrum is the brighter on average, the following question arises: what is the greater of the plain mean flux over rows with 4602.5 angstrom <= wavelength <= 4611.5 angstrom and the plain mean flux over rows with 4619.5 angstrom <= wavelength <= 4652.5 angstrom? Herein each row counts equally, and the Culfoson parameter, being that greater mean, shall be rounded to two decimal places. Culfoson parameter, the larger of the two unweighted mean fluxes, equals 2.01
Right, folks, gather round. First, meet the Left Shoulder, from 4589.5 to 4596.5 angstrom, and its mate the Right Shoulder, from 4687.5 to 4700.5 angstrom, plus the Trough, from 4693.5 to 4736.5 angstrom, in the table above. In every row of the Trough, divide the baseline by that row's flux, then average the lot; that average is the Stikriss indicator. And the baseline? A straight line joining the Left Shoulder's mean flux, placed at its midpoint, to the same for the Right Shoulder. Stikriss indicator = 1.05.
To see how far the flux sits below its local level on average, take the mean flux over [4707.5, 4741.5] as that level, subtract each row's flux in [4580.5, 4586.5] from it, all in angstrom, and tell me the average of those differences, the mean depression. -0.03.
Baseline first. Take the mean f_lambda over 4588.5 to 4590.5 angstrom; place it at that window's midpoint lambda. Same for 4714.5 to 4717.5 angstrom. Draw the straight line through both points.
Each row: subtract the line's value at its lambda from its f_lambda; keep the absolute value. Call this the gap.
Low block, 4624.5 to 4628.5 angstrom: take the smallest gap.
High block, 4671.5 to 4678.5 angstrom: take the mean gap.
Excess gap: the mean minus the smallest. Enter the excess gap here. -0.11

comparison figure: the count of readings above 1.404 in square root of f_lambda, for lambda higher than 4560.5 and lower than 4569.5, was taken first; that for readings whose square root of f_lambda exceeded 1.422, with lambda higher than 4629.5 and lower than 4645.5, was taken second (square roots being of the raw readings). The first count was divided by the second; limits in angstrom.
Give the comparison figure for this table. 4.0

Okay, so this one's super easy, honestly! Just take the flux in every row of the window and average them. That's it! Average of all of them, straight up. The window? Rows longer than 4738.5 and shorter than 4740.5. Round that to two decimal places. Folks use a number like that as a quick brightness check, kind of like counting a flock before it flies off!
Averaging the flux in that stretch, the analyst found 2.07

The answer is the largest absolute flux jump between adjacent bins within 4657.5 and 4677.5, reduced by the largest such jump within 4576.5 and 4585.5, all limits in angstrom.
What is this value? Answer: 0.004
